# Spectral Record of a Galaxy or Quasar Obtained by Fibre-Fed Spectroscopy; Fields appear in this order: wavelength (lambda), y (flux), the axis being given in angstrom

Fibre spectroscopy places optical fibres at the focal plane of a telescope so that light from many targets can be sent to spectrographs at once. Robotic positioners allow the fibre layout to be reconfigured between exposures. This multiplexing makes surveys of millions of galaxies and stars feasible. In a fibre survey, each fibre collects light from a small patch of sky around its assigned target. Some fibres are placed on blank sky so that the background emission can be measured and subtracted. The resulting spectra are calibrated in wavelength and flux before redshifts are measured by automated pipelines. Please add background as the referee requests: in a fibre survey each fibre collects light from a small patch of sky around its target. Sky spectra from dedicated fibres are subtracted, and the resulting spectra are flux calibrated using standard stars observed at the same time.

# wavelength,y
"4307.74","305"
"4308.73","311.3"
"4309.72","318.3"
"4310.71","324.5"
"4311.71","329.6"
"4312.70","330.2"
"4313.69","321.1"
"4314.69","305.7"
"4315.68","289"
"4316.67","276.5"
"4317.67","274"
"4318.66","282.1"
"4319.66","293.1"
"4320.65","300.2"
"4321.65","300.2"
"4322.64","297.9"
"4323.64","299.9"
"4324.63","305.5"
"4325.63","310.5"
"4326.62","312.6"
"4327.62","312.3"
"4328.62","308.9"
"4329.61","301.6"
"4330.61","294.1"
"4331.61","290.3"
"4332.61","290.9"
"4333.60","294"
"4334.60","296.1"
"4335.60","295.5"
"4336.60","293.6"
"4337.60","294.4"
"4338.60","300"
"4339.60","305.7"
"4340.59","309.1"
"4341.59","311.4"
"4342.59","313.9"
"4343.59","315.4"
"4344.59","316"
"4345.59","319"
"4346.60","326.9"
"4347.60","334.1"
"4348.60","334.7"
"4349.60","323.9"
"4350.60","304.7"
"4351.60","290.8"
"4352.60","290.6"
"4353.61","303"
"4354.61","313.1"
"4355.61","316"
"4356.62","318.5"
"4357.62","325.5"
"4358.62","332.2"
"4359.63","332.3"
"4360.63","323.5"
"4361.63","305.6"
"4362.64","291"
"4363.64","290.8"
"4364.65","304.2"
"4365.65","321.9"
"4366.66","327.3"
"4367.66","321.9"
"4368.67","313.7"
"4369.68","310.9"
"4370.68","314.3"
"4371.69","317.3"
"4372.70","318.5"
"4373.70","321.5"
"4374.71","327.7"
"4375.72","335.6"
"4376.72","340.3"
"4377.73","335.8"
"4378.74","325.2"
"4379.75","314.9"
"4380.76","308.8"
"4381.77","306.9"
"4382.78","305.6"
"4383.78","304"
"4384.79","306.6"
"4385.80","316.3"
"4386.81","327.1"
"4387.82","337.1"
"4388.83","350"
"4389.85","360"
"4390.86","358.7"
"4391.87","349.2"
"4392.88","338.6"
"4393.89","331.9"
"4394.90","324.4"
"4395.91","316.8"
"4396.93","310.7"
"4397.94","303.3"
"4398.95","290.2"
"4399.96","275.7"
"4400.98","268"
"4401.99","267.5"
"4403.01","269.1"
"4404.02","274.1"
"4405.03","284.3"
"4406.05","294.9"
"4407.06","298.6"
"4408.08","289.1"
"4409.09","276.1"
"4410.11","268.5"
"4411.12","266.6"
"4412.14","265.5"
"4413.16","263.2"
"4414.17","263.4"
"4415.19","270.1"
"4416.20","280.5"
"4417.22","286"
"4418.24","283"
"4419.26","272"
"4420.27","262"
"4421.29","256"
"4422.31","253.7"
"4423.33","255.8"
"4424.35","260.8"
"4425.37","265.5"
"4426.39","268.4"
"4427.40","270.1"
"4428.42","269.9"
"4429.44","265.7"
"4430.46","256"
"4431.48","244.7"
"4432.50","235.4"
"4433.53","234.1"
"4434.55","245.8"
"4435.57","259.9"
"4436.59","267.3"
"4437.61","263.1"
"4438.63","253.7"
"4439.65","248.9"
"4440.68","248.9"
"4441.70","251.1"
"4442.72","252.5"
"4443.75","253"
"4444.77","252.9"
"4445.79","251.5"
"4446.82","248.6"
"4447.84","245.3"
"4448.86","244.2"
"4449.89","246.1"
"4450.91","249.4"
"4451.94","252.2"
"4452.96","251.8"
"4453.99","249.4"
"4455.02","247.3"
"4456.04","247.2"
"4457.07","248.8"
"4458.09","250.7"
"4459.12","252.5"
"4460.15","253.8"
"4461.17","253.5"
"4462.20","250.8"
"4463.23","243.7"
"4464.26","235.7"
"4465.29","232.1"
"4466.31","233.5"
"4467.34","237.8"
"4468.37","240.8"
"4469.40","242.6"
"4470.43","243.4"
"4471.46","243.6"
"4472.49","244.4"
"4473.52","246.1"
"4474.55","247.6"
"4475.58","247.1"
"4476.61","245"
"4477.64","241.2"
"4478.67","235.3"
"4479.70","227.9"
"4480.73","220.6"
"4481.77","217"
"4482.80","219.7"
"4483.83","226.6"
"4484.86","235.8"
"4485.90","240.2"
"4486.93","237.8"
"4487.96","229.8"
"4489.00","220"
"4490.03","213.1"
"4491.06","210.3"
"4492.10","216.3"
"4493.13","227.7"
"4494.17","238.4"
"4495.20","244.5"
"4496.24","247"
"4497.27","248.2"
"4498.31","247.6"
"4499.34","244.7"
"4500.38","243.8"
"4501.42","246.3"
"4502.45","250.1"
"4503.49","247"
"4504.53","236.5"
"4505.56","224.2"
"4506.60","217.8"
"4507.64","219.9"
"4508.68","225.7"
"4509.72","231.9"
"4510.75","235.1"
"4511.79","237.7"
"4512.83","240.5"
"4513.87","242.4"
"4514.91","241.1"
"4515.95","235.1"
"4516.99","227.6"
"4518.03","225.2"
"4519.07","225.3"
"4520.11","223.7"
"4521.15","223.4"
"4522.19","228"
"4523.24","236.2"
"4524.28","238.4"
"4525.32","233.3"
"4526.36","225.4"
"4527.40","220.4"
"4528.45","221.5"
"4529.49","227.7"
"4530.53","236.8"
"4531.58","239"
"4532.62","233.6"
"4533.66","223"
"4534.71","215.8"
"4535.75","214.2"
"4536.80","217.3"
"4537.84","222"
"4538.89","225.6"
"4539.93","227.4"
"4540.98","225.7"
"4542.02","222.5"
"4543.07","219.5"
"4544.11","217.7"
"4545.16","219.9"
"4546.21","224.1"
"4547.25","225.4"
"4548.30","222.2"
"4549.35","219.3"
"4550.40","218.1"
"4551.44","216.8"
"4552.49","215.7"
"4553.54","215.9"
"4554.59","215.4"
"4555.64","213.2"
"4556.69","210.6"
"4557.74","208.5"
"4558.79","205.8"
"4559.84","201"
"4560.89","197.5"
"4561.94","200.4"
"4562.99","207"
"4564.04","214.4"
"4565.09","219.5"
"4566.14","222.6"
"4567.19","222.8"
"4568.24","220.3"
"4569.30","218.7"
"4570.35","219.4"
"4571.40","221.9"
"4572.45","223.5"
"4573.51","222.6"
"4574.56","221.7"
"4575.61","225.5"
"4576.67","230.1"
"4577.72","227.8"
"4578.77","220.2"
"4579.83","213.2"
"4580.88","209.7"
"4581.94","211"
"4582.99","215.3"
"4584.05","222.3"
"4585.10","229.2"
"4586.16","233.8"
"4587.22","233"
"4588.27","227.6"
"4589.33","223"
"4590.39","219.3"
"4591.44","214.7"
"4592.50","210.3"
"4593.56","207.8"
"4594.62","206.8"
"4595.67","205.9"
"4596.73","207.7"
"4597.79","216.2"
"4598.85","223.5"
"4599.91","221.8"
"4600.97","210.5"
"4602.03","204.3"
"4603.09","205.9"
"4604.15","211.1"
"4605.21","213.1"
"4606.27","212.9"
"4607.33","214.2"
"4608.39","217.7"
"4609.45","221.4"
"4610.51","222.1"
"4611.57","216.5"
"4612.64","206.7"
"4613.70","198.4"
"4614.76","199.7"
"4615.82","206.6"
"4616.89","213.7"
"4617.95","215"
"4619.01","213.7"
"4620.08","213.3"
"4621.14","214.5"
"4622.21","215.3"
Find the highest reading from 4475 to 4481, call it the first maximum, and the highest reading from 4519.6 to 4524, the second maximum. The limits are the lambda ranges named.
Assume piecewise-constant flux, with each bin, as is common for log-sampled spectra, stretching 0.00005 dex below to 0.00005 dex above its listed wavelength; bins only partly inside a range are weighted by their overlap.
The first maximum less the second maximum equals 11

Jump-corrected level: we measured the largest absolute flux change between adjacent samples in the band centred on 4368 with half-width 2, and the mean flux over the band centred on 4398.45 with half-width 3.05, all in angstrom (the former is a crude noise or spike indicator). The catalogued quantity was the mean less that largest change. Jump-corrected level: 286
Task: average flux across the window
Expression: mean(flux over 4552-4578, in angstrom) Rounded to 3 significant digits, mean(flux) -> 216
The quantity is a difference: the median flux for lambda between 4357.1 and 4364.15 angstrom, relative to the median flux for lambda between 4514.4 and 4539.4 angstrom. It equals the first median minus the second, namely 98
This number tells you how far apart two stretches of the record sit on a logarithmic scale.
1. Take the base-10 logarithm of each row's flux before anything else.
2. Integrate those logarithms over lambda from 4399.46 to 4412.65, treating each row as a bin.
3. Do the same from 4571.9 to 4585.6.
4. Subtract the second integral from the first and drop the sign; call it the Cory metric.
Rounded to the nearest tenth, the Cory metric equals 0.1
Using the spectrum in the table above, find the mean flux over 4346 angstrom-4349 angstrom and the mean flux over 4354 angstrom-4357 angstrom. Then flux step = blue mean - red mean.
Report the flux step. 16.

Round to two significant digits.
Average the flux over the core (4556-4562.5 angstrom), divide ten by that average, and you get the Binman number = 0.049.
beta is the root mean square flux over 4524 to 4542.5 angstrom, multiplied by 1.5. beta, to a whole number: 339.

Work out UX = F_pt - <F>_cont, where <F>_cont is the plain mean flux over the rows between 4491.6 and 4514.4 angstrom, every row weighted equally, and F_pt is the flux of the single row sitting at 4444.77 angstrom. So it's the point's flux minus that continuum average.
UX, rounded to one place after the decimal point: 15.9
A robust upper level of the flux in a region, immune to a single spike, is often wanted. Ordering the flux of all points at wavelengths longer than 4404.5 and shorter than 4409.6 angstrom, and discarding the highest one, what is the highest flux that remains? 294.9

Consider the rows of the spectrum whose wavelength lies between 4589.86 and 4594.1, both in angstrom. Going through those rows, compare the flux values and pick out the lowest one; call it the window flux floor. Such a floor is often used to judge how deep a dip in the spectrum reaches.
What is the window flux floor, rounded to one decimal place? 207.8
